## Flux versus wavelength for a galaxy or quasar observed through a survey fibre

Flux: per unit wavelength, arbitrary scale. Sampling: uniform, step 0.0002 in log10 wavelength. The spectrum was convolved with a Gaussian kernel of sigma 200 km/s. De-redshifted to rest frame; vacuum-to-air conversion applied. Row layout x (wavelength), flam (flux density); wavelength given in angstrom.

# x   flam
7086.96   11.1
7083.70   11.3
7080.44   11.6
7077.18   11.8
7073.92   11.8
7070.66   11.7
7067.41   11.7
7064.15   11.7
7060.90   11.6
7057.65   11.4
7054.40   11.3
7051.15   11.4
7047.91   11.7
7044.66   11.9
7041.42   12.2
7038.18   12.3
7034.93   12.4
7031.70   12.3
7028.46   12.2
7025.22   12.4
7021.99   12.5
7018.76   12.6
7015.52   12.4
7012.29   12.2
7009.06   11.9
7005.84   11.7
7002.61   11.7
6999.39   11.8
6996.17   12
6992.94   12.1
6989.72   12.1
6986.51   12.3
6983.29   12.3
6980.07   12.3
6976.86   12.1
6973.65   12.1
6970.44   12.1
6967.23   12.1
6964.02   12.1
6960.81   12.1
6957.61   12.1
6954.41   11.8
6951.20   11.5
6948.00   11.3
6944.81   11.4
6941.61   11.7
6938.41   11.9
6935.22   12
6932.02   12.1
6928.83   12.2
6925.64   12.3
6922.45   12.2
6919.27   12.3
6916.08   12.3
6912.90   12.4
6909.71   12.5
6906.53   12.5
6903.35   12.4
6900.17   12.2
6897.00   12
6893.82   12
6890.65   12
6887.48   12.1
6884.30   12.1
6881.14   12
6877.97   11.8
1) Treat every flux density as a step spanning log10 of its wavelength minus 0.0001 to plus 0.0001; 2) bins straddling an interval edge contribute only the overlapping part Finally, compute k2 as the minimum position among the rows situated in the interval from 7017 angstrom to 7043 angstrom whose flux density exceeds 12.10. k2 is 7018.76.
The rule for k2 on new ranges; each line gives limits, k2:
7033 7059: 7034.93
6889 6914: 6900.17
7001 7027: 7012.29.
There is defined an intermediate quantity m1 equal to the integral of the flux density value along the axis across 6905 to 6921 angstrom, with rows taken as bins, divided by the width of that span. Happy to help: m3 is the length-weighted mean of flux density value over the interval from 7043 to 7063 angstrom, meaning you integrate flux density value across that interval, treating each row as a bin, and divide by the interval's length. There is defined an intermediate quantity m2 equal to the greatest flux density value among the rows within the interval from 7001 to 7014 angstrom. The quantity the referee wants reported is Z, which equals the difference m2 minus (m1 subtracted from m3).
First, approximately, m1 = 12.4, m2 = 12.2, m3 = 11.6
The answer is 13.0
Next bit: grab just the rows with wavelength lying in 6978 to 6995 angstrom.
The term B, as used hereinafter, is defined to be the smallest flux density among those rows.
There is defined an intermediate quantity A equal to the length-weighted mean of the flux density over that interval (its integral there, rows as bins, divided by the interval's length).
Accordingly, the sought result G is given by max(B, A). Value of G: 12.2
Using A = 12.2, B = 12.1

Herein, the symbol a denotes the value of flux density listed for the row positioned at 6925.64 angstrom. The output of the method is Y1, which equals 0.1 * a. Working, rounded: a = 12.3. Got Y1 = 1.23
